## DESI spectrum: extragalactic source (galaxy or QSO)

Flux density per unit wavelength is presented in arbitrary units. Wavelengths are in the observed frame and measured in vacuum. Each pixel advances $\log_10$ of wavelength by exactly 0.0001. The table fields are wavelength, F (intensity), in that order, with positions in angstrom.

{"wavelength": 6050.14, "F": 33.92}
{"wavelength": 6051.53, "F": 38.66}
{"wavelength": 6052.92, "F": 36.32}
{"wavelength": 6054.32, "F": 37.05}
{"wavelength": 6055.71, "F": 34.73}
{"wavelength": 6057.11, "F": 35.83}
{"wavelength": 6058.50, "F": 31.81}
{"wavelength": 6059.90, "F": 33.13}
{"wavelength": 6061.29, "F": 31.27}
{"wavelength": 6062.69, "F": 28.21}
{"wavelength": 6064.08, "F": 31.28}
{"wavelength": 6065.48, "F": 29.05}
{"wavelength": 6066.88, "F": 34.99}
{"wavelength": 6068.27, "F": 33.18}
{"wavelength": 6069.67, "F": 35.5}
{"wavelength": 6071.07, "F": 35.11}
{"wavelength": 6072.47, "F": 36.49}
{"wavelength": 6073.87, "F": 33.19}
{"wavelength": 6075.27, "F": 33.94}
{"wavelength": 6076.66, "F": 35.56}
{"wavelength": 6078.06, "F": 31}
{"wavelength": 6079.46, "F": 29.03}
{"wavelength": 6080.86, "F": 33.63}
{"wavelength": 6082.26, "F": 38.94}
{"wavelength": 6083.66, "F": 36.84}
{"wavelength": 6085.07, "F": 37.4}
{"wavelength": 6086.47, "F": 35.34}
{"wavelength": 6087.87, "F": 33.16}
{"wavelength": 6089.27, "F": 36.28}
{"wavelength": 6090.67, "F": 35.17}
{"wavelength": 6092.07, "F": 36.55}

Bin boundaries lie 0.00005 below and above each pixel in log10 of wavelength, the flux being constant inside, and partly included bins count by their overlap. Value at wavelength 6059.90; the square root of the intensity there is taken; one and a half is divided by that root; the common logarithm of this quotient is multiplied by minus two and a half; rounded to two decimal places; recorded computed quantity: 1.46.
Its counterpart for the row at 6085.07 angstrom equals 1.53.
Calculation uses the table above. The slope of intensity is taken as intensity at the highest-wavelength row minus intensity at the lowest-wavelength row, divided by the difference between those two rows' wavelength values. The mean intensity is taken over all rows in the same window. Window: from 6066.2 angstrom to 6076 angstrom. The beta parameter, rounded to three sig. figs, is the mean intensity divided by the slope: -277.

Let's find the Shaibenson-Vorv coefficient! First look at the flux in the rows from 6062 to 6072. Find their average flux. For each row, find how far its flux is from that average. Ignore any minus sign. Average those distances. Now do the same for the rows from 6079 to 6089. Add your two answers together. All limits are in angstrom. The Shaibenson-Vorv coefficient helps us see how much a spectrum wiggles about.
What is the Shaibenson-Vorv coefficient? 5.08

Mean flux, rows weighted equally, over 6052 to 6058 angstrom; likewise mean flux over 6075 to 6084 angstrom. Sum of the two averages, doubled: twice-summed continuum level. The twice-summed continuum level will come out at 140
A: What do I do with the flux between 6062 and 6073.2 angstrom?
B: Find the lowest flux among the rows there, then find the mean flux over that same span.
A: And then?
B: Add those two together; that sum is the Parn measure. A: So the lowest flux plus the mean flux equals 61.2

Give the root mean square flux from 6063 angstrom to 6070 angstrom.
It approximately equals 32.9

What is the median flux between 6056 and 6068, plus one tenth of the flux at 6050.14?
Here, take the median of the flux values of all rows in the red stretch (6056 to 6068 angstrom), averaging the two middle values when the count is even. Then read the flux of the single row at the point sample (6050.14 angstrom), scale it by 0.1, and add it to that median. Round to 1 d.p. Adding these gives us 34.9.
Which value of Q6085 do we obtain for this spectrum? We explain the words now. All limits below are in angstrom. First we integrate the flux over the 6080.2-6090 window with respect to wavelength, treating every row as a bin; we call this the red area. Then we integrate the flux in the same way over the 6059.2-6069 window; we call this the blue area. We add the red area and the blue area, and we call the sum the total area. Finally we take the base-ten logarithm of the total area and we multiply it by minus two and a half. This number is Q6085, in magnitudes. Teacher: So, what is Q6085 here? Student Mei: -7.05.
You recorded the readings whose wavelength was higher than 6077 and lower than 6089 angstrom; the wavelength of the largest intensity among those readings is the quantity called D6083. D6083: 6082.26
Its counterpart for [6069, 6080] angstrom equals 6072.47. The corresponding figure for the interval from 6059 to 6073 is 6072.47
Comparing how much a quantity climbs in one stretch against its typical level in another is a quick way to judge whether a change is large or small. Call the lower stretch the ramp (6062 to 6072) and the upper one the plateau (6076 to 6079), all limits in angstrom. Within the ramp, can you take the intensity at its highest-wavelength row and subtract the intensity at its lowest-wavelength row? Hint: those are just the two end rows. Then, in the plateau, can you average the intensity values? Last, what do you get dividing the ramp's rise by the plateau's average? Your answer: 0.21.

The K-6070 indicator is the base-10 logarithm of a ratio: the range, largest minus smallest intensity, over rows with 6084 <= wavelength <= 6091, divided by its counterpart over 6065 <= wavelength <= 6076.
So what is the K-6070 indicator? -0.24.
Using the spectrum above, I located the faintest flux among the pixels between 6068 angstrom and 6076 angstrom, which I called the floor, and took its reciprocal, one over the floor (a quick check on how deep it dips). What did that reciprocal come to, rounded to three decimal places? 0.030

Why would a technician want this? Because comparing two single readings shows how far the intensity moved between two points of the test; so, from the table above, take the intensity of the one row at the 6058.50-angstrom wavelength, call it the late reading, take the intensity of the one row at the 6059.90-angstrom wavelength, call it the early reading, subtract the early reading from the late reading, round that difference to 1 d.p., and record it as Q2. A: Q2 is -1.3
